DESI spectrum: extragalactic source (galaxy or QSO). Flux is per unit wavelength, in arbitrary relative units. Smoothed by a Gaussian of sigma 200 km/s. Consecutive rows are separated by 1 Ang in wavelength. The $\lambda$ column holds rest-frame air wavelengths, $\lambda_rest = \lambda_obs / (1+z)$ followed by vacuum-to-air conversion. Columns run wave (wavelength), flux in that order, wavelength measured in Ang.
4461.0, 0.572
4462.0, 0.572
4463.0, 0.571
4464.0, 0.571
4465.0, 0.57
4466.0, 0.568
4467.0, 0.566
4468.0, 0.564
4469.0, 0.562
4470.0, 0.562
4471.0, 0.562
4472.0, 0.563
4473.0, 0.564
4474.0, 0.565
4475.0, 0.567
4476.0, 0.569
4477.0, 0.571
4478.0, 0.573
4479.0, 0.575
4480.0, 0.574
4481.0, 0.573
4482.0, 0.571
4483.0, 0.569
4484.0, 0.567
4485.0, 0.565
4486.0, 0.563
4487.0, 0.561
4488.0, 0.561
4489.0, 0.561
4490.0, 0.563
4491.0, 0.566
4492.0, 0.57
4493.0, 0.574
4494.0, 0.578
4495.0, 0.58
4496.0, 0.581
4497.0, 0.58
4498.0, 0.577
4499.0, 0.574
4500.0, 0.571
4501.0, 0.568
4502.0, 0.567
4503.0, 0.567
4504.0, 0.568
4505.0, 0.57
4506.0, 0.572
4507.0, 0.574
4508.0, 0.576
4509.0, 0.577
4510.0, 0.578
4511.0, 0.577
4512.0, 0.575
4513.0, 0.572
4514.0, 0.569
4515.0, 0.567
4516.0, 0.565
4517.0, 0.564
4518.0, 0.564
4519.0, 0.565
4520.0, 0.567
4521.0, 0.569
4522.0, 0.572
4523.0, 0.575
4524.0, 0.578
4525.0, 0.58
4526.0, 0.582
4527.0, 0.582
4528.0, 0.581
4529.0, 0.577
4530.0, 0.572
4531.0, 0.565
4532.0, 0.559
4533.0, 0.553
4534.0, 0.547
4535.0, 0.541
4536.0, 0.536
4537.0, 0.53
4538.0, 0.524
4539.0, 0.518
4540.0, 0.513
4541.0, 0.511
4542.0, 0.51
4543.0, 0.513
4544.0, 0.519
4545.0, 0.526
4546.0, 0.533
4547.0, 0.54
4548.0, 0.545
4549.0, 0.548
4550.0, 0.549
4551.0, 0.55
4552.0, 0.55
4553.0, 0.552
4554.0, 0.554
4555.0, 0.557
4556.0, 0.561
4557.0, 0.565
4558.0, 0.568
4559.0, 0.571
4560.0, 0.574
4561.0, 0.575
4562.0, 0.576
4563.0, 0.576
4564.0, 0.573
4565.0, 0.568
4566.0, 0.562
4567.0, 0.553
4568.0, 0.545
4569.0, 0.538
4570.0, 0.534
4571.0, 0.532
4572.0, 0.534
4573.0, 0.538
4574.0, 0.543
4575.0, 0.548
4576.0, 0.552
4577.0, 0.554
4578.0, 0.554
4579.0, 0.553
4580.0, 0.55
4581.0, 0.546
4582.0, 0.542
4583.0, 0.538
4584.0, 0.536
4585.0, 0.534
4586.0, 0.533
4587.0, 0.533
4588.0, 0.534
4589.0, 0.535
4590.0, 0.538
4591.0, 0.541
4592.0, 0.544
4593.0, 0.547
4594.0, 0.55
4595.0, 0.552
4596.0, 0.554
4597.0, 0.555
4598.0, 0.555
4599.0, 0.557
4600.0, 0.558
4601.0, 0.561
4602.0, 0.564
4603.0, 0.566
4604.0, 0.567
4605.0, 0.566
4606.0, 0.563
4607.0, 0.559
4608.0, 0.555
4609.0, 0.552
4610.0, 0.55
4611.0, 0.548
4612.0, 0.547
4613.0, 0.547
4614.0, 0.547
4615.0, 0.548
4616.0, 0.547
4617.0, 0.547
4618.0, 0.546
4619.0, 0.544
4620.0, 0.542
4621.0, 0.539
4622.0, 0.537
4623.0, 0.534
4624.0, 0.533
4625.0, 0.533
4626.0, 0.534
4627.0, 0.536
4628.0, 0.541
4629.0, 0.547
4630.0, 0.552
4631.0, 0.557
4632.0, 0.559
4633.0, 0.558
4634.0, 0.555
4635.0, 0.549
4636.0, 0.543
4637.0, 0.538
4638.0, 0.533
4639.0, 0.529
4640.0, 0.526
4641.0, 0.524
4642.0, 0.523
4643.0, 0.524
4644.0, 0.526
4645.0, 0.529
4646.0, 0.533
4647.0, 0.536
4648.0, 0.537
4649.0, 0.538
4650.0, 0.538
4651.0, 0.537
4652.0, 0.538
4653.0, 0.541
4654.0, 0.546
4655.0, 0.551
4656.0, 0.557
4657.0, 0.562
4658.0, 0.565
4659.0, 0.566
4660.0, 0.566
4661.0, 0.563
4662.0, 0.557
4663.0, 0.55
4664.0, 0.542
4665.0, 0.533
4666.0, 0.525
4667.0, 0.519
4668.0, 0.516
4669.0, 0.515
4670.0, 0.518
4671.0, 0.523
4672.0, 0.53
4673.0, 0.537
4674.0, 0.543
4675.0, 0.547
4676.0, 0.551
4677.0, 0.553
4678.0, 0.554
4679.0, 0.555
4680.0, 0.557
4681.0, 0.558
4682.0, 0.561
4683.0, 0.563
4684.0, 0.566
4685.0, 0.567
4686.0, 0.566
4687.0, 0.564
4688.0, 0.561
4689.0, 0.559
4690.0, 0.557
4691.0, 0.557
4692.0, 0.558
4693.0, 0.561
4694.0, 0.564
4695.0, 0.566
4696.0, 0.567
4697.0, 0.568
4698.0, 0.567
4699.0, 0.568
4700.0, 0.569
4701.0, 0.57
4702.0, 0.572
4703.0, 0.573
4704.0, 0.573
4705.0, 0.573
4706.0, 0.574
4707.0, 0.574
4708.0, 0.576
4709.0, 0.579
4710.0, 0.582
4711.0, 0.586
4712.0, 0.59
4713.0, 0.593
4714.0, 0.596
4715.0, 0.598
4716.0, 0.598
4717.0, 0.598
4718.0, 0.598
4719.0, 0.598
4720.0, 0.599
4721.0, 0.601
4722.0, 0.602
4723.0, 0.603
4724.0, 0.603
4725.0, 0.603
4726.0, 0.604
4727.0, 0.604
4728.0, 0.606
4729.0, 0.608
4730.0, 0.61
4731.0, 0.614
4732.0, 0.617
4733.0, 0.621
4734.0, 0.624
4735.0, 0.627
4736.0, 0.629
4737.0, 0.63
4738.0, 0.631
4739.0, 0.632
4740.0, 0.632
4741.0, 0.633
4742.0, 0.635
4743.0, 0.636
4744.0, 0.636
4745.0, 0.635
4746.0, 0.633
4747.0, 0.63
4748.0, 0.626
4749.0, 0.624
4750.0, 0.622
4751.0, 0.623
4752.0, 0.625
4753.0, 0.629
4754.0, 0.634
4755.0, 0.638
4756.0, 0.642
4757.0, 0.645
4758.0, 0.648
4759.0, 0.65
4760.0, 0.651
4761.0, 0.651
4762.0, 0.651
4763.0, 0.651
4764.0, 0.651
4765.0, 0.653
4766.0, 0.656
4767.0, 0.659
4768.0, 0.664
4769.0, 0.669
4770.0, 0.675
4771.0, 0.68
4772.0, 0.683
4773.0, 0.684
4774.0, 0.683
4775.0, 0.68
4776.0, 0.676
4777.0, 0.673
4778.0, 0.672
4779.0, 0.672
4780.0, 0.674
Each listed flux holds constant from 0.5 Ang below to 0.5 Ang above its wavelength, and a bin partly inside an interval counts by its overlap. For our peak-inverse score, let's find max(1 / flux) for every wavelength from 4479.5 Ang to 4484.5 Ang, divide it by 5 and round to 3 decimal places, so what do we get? 0.353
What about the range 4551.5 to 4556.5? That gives 0.364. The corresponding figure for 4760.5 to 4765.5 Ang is 0.307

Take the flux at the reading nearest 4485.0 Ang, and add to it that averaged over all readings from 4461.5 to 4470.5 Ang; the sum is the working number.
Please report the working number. 1.13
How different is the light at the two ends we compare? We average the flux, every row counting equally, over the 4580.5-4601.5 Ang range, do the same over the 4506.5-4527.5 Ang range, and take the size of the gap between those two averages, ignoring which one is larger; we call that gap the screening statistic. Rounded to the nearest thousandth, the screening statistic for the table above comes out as 0.028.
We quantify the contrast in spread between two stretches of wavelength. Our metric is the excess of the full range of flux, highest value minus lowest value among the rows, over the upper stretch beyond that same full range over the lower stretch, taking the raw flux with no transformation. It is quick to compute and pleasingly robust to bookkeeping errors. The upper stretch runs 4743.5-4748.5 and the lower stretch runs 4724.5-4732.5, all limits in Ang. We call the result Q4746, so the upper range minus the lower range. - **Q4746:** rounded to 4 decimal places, -0.0040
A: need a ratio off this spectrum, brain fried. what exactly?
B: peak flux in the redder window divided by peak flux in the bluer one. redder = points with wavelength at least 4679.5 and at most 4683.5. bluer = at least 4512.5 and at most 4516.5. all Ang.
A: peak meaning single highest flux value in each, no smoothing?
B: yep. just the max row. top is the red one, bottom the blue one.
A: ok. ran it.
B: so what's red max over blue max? 0.98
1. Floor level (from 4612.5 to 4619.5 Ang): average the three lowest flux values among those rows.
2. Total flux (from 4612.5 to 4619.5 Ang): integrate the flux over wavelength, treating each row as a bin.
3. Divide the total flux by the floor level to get 7.01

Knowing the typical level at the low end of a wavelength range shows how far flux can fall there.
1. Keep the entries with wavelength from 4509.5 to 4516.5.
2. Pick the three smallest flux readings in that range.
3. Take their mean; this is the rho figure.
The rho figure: 0.567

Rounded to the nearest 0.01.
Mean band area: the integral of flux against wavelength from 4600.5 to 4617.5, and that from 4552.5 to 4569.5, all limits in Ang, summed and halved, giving 9.50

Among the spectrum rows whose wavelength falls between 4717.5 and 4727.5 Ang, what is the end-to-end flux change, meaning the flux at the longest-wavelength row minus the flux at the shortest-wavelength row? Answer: 0.006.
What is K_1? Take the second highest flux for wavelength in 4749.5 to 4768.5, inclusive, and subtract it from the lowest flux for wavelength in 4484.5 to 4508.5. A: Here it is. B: -0.098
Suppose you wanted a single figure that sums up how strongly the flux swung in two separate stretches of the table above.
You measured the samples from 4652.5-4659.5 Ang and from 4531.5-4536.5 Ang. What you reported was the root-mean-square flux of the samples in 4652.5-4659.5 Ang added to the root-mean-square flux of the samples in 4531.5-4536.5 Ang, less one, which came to 0.103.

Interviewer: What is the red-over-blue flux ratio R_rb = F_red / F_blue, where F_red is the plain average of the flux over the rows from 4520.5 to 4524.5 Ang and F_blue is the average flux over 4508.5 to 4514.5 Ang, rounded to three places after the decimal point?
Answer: 0.998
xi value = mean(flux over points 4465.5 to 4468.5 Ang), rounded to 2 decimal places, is 0.57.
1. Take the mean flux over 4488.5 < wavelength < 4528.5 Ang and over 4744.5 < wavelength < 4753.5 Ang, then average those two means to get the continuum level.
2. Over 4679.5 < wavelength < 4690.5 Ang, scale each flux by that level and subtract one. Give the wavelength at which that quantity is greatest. 4685.0 Ang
